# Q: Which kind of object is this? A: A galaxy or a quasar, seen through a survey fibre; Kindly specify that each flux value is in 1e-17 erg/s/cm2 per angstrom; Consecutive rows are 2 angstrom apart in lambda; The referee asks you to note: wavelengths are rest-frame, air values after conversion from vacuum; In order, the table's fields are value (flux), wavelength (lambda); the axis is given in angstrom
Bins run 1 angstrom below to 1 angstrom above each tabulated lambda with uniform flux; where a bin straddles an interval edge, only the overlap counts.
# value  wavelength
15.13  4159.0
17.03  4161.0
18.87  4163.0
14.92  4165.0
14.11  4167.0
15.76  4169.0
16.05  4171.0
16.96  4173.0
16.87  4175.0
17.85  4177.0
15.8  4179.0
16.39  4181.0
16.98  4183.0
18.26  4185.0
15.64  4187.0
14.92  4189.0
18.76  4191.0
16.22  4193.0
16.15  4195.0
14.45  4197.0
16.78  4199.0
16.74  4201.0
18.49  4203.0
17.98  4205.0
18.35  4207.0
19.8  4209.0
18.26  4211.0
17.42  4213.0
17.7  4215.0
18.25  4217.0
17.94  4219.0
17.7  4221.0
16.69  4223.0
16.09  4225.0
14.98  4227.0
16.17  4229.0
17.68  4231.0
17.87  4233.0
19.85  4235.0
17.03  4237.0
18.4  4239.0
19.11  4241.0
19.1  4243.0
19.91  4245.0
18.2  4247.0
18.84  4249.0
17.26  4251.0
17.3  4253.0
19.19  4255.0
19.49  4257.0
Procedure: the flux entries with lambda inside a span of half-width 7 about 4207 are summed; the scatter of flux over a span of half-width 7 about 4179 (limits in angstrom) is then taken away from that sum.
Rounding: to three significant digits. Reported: 126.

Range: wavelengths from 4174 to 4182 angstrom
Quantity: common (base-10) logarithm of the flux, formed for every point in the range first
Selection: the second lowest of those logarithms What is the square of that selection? 1.48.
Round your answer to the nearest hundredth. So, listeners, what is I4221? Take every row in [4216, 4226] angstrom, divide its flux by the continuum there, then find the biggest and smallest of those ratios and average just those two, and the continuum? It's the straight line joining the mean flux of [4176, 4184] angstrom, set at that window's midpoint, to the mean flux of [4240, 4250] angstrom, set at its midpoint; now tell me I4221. 0.94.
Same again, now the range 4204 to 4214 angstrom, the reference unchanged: 1.04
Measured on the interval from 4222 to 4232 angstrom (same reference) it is 0.88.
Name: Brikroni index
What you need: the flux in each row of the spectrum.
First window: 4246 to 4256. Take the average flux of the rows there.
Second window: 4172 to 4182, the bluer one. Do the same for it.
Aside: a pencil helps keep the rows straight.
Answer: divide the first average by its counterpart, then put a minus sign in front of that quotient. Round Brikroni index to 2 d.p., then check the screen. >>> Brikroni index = -1.08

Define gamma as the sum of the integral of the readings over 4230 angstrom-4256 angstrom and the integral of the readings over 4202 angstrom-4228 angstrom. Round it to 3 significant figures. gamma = 939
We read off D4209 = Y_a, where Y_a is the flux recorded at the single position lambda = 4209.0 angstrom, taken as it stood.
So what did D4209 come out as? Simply 19.8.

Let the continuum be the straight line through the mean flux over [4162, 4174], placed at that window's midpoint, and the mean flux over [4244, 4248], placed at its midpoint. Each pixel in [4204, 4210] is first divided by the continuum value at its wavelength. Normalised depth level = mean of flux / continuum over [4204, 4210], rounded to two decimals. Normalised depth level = 1.06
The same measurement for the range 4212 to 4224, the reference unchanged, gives 0.98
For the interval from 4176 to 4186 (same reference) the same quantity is 1.03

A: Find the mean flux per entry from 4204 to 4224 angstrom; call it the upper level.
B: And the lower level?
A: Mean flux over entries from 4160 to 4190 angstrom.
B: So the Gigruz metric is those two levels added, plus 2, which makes 36.4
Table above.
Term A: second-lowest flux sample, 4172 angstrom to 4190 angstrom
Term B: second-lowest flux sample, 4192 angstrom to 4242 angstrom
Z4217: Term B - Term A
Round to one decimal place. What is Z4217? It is -0.7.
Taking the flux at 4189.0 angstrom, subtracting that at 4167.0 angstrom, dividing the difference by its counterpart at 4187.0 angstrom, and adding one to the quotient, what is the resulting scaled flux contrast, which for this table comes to 1.05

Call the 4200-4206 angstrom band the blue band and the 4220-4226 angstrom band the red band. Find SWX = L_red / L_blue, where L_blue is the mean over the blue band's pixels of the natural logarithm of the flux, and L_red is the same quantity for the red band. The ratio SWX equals 0.98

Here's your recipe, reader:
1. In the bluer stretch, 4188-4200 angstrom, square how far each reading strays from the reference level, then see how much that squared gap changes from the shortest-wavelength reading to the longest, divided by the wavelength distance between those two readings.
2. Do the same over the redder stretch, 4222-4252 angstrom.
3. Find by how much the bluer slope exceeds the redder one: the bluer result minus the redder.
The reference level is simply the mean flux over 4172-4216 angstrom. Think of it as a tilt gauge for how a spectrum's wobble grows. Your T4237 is -0.47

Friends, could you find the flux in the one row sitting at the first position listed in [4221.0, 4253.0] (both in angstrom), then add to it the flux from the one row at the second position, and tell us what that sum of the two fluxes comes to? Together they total 35.0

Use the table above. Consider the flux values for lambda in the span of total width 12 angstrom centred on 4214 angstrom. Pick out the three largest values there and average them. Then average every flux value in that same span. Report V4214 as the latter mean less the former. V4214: -0.54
